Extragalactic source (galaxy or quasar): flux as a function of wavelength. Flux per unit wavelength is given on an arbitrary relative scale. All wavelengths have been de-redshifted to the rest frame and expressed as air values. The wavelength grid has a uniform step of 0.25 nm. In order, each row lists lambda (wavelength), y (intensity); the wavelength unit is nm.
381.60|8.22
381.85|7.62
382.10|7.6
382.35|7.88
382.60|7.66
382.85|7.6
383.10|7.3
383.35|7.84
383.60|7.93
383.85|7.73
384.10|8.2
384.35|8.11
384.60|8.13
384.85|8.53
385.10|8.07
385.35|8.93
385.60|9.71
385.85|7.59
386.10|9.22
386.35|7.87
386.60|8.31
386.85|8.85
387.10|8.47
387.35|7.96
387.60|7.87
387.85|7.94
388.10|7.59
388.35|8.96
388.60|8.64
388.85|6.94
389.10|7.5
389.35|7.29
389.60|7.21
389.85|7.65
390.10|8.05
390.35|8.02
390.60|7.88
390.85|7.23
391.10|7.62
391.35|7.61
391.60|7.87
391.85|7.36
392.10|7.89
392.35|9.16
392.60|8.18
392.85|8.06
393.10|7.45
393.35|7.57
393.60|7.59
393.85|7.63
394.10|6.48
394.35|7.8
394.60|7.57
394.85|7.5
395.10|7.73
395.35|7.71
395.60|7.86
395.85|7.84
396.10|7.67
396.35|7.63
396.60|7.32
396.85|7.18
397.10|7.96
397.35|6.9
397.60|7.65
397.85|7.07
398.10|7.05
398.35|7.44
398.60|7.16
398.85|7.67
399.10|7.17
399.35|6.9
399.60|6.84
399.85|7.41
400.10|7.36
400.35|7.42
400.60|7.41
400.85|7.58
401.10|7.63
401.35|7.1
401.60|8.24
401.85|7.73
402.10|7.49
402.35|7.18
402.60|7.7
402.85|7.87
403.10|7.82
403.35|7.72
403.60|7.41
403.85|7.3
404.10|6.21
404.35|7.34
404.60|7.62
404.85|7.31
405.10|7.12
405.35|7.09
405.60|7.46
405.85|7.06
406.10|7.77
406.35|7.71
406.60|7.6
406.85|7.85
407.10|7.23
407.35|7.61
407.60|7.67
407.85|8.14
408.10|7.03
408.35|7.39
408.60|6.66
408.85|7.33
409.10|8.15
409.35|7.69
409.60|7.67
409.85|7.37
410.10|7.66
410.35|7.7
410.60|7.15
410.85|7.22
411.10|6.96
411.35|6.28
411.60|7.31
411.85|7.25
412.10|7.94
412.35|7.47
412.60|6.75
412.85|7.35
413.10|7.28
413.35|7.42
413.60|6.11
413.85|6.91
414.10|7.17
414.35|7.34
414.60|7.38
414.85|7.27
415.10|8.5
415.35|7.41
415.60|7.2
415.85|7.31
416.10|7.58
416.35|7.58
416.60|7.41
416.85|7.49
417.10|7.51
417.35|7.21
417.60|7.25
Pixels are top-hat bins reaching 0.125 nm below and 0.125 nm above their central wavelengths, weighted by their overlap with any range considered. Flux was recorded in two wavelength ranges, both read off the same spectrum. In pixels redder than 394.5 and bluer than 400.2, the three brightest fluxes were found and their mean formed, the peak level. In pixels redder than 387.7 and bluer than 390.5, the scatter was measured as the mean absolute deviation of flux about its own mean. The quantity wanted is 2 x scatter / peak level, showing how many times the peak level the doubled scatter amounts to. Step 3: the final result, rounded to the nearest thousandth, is 0.121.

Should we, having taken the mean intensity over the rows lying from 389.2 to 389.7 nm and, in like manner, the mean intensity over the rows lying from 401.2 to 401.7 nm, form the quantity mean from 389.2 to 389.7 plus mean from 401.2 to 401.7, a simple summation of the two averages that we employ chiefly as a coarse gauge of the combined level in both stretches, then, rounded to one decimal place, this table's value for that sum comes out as 14.9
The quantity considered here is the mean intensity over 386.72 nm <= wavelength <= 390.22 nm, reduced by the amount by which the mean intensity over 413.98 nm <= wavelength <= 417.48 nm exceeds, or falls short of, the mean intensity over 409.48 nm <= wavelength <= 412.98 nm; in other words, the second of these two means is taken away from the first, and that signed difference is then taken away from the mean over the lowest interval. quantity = 7.76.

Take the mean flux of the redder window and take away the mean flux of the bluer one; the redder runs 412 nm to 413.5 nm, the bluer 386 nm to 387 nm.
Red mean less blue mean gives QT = -1.2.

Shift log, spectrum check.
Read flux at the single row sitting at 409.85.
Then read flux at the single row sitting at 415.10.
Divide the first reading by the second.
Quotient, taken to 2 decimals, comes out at 0.87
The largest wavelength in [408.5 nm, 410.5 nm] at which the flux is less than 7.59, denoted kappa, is 409.85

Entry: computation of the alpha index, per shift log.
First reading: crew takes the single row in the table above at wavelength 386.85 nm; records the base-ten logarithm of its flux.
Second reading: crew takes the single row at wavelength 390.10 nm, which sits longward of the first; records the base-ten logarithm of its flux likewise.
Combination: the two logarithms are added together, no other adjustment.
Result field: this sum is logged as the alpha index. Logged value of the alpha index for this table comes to 1.85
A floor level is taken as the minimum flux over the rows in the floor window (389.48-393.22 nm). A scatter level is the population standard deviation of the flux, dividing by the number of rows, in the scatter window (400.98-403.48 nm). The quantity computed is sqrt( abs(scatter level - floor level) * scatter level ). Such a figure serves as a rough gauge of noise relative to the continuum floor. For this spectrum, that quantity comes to 1.47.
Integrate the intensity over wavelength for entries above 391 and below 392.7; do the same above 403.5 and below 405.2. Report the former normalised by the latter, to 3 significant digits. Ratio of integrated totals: 1.11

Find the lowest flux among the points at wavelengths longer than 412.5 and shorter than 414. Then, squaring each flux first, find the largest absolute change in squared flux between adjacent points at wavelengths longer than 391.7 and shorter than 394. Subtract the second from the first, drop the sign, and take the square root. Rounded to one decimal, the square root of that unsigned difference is 3.9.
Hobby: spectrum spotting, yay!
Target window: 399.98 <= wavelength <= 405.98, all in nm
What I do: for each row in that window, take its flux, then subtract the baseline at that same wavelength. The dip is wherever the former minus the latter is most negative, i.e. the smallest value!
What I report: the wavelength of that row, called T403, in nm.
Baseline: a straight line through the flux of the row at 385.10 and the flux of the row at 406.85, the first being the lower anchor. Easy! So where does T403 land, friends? 404.10 nm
